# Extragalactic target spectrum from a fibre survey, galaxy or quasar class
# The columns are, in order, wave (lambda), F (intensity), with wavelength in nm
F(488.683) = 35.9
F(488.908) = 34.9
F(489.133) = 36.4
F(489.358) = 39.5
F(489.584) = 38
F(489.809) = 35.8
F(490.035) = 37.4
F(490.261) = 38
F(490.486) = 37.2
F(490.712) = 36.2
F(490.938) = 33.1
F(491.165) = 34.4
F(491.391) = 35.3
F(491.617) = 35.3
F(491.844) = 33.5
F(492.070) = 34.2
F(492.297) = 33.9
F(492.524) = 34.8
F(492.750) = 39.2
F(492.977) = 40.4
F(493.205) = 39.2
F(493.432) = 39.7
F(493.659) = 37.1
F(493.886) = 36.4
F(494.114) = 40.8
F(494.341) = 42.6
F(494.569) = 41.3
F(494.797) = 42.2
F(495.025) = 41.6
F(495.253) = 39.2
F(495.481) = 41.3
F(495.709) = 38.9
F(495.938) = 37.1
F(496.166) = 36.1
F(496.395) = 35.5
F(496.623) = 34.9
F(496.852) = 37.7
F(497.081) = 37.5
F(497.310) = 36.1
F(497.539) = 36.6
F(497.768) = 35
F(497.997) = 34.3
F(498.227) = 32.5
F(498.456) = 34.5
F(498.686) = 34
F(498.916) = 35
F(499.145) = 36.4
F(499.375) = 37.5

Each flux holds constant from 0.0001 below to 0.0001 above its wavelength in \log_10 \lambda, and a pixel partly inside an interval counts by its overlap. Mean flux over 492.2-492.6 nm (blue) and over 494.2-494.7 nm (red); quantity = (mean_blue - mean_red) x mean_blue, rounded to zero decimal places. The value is -261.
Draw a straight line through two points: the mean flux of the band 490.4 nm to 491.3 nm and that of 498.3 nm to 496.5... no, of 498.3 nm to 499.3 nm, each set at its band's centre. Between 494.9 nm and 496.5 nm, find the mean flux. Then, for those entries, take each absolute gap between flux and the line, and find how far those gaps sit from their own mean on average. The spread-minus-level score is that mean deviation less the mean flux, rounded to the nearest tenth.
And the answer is -36.6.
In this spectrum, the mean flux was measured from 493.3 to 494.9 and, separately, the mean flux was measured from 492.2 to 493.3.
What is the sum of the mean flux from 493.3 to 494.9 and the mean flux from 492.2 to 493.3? 77.5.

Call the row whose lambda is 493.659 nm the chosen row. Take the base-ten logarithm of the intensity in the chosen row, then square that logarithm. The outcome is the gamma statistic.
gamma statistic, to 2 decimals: 2.46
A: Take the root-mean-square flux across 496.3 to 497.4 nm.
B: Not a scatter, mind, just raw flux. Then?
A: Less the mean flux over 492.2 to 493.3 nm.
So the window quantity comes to -1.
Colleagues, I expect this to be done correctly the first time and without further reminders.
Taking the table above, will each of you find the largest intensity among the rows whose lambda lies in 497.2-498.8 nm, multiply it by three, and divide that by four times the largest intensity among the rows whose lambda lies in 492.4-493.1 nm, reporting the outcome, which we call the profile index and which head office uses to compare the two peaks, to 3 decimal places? 0.679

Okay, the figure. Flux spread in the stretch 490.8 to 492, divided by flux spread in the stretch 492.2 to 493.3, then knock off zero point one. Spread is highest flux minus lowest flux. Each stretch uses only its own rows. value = 0.24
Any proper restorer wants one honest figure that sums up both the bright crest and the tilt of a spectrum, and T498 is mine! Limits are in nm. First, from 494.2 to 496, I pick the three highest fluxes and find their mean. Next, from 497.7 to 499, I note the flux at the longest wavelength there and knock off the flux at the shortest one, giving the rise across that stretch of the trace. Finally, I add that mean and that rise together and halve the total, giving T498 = 21.1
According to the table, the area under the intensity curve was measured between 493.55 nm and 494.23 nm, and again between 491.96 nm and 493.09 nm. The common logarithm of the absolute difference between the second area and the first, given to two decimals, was 1.19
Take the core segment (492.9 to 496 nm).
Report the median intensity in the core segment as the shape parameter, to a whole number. 40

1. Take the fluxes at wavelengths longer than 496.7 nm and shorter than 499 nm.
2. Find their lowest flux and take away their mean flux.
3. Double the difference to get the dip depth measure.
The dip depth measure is -5.6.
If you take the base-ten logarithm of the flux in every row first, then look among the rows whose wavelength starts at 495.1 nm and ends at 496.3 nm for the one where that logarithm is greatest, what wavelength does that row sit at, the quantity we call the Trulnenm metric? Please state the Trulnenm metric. 495.481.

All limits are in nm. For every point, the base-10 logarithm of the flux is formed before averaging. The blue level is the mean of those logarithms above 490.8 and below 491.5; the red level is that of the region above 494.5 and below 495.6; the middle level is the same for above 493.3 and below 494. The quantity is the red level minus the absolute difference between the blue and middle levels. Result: 1.57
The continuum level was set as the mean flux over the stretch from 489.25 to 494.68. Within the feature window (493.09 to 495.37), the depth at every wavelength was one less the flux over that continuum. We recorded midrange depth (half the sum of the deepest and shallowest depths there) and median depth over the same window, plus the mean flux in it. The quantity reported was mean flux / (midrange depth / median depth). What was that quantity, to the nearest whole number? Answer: 53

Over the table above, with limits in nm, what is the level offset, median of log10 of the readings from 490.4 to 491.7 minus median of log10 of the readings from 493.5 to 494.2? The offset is -0.02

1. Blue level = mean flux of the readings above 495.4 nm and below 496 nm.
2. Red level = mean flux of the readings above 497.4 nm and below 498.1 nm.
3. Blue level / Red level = 1.11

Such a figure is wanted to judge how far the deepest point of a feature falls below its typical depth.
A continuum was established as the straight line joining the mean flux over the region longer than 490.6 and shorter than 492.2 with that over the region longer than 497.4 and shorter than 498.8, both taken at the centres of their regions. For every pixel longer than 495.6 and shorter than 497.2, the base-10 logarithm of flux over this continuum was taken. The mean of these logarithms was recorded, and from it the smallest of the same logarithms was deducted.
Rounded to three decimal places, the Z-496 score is 0.023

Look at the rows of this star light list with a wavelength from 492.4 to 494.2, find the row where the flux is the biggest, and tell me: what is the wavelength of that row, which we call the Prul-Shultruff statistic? 494.114 nm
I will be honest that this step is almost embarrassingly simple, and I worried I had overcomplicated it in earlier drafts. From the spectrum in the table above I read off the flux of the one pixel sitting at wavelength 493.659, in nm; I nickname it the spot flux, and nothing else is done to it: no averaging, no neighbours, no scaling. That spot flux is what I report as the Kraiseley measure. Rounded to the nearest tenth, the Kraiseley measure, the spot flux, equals 37.1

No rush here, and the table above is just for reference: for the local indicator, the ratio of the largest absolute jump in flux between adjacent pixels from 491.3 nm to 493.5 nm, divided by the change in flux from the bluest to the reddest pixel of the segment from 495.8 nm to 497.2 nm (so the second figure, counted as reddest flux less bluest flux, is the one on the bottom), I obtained 11.0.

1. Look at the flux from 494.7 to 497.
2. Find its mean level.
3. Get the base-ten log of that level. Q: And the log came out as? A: 1.58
